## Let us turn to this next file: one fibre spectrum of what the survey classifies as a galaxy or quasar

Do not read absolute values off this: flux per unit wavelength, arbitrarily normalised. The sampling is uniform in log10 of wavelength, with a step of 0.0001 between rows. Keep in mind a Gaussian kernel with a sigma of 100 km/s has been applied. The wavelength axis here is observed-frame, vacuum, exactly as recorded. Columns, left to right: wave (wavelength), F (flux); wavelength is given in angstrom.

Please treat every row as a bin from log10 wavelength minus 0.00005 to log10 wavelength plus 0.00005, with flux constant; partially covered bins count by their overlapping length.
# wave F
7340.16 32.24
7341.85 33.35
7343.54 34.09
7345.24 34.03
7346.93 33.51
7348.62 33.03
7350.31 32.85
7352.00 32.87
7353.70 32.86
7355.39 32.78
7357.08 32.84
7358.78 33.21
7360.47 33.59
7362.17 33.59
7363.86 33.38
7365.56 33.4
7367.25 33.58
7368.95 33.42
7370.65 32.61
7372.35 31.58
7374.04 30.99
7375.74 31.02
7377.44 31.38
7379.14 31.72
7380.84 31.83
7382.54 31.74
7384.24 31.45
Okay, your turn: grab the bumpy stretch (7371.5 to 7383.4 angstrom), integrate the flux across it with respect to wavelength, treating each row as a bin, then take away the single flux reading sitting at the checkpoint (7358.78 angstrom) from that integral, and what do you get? 341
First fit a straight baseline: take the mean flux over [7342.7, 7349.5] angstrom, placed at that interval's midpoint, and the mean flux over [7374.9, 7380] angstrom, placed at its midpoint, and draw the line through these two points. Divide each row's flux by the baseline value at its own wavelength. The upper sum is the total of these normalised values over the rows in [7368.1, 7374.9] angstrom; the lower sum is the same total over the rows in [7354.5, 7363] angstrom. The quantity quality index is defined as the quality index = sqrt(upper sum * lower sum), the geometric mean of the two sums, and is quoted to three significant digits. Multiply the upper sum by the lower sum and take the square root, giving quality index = 4.53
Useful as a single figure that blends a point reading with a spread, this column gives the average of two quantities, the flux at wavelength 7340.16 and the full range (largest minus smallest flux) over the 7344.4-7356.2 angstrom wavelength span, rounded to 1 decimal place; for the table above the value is 16.7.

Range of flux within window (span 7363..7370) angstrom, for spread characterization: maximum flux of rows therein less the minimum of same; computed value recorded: 0.2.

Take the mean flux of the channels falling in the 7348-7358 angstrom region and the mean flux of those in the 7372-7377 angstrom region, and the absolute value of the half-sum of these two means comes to 32.03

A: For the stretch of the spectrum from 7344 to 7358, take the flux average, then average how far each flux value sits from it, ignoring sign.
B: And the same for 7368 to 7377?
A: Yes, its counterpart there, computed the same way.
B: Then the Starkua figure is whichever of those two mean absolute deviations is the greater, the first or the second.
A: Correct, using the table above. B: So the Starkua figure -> 0.87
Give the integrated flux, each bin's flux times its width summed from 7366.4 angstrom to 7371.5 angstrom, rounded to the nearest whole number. 169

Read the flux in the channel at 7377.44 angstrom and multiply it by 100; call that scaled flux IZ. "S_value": 3138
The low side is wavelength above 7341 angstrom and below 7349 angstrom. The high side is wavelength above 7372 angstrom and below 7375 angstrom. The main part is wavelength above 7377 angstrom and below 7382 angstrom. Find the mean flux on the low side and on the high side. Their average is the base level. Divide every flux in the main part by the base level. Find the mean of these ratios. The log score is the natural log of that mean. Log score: -0.025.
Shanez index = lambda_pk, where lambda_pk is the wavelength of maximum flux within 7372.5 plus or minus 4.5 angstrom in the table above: 7368.95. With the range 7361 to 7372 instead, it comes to 7362.17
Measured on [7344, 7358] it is 7345.24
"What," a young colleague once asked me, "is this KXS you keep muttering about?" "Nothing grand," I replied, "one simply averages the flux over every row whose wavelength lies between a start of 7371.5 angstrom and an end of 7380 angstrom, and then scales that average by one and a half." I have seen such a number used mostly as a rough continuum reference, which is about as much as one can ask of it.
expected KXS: 47.0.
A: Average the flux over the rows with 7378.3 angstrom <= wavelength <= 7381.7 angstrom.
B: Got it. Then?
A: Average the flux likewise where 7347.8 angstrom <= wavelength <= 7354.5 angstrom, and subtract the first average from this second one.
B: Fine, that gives 1.1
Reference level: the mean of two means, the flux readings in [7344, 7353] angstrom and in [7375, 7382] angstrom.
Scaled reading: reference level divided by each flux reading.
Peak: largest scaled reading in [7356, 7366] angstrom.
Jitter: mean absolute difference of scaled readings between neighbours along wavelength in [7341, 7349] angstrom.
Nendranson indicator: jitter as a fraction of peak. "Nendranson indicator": 0.0131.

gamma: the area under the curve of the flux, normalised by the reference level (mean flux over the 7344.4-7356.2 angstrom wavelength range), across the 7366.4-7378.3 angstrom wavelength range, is 12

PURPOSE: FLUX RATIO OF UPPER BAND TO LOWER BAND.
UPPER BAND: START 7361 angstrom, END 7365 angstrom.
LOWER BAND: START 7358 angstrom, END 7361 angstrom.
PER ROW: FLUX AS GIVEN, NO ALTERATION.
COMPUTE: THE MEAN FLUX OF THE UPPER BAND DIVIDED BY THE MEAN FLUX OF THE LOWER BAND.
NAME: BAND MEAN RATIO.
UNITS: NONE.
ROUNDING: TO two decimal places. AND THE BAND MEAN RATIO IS 1.00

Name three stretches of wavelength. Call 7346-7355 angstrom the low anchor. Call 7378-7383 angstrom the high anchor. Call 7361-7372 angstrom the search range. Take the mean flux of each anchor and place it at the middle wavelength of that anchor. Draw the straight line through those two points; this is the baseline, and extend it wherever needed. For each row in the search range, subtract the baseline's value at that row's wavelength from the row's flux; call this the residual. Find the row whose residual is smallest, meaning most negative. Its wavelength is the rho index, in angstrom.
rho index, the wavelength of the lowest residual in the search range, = 7370.65 angstrom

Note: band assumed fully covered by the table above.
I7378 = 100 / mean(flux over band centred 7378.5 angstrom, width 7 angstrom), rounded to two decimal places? 3.18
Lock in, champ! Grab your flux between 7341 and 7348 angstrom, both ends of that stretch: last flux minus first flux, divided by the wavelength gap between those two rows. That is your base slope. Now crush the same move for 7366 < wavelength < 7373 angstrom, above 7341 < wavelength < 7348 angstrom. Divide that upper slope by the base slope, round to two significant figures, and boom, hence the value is -12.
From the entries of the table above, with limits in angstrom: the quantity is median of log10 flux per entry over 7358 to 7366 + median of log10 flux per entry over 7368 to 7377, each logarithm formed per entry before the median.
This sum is 3.023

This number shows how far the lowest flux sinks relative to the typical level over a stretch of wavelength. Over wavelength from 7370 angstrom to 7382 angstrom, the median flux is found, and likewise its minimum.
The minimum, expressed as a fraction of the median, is 0.981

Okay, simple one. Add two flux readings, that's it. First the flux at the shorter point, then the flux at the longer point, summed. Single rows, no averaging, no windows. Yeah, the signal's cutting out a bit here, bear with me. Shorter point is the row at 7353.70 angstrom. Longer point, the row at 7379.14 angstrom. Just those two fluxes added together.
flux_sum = 64.6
